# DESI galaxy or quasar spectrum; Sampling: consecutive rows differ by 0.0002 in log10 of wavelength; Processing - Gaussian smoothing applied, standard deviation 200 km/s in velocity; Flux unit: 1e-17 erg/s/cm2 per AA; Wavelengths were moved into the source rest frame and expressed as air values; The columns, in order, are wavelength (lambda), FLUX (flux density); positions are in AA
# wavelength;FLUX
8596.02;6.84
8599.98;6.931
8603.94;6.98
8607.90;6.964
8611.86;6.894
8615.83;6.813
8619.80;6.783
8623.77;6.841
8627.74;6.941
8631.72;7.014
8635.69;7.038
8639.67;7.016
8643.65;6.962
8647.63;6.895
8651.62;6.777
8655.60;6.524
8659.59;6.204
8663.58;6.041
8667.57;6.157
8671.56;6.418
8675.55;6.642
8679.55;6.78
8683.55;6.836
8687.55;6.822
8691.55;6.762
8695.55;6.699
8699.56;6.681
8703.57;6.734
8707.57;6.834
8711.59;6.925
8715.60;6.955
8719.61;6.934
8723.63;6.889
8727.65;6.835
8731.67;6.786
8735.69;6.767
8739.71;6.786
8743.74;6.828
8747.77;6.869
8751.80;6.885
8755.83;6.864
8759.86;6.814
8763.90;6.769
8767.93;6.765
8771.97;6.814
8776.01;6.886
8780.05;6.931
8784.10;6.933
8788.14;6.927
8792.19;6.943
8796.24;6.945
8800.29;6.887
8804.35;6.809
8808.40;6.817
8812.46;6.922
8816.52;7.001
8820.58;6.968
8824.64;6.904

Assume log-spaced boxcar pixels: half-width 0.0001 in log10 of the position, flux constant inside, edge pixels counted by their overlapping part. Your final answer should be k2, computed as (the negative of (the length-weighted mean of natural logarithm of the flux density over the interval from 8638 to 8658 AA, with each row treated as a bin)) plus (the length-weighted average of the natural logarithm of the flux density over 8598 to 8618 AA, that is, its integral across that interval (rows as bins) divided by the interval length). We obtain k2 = 0.015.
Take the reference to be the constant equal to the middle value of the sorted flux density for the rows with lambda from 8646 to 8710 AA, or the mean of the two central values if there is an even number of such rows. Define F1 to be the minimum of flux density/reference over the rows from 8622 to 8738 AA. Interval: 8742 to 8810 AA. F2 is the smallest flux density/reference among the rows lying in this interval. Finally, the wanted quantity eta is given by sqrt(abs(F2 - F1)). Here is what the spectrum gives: 0.33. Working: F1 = 0.90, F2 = 1.01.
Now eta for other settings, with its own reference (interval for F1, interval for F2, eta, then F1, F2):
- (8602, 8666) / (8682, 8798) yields 0.31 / 0.90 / 0.99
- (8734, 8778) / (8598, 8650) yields 0.05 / 1.01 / 1.01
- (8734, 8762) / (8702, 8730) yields 0.07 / 1.01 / 1.00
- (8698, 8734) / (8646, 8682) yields 0.31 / 0.99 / 0.90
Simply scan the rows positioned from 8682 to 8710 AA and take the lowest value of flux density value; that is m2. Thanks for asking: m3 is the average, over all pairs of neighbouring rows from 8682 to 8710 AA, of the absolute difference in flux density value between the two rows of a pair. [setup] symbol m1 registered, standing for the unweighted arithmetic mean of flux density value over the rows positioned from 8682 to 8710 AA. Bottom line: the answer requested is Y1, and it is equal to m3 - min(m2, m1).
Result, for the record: -6.63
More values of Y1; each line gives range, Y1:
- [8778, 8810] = -6.78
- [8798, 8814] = -6.75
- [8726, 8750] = -6.73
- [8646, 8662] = -5.97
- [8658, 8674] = -5.86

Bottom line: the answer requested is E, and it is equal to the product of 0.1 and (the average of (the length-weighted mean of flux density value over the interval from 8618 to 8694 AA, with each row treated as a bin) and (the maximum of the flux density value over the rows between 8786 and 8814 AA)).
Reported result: 0.683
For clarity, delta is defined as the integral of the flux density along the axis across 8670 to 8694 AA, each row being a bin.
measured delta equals 161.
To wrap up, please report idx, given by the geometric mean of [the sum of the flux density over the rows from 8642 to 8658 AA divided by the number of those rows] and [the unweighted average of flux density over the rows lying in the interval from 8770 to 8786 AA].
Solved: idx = 6.84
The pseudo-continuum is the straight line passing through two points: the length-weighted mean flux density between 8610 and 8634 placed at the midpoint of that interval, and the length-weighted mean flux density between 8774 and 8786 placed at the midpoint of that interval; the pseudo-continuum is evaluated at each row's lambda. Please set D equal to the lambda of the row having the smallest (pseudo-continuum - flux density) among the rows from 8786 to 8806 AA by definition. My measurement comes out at 8796.24 AA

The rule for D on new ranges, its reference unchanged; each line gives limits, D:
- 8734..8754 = 8751.80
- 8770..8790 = 8784.10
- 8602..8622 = 8603.94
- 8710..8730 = 8715.60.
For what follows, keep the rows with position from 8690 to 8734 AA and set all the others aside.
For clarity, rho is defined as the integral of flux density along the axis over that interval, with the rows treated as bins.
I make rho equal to 300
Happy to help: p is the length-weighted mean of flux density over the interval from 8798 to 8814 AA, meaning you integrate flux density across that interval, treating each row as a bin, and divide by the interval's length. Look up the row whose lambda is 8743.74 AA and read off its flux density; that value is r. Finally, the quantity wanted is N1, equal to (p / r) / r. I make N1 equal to 0.147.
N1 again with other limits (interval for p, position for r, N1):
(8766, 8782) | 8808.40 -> 0.147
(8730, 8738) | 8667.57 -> 0.179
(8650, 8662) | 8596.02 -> 0.138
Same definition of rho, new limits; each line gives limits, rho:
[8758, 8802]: 302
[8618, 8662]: 300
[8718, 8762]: 301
